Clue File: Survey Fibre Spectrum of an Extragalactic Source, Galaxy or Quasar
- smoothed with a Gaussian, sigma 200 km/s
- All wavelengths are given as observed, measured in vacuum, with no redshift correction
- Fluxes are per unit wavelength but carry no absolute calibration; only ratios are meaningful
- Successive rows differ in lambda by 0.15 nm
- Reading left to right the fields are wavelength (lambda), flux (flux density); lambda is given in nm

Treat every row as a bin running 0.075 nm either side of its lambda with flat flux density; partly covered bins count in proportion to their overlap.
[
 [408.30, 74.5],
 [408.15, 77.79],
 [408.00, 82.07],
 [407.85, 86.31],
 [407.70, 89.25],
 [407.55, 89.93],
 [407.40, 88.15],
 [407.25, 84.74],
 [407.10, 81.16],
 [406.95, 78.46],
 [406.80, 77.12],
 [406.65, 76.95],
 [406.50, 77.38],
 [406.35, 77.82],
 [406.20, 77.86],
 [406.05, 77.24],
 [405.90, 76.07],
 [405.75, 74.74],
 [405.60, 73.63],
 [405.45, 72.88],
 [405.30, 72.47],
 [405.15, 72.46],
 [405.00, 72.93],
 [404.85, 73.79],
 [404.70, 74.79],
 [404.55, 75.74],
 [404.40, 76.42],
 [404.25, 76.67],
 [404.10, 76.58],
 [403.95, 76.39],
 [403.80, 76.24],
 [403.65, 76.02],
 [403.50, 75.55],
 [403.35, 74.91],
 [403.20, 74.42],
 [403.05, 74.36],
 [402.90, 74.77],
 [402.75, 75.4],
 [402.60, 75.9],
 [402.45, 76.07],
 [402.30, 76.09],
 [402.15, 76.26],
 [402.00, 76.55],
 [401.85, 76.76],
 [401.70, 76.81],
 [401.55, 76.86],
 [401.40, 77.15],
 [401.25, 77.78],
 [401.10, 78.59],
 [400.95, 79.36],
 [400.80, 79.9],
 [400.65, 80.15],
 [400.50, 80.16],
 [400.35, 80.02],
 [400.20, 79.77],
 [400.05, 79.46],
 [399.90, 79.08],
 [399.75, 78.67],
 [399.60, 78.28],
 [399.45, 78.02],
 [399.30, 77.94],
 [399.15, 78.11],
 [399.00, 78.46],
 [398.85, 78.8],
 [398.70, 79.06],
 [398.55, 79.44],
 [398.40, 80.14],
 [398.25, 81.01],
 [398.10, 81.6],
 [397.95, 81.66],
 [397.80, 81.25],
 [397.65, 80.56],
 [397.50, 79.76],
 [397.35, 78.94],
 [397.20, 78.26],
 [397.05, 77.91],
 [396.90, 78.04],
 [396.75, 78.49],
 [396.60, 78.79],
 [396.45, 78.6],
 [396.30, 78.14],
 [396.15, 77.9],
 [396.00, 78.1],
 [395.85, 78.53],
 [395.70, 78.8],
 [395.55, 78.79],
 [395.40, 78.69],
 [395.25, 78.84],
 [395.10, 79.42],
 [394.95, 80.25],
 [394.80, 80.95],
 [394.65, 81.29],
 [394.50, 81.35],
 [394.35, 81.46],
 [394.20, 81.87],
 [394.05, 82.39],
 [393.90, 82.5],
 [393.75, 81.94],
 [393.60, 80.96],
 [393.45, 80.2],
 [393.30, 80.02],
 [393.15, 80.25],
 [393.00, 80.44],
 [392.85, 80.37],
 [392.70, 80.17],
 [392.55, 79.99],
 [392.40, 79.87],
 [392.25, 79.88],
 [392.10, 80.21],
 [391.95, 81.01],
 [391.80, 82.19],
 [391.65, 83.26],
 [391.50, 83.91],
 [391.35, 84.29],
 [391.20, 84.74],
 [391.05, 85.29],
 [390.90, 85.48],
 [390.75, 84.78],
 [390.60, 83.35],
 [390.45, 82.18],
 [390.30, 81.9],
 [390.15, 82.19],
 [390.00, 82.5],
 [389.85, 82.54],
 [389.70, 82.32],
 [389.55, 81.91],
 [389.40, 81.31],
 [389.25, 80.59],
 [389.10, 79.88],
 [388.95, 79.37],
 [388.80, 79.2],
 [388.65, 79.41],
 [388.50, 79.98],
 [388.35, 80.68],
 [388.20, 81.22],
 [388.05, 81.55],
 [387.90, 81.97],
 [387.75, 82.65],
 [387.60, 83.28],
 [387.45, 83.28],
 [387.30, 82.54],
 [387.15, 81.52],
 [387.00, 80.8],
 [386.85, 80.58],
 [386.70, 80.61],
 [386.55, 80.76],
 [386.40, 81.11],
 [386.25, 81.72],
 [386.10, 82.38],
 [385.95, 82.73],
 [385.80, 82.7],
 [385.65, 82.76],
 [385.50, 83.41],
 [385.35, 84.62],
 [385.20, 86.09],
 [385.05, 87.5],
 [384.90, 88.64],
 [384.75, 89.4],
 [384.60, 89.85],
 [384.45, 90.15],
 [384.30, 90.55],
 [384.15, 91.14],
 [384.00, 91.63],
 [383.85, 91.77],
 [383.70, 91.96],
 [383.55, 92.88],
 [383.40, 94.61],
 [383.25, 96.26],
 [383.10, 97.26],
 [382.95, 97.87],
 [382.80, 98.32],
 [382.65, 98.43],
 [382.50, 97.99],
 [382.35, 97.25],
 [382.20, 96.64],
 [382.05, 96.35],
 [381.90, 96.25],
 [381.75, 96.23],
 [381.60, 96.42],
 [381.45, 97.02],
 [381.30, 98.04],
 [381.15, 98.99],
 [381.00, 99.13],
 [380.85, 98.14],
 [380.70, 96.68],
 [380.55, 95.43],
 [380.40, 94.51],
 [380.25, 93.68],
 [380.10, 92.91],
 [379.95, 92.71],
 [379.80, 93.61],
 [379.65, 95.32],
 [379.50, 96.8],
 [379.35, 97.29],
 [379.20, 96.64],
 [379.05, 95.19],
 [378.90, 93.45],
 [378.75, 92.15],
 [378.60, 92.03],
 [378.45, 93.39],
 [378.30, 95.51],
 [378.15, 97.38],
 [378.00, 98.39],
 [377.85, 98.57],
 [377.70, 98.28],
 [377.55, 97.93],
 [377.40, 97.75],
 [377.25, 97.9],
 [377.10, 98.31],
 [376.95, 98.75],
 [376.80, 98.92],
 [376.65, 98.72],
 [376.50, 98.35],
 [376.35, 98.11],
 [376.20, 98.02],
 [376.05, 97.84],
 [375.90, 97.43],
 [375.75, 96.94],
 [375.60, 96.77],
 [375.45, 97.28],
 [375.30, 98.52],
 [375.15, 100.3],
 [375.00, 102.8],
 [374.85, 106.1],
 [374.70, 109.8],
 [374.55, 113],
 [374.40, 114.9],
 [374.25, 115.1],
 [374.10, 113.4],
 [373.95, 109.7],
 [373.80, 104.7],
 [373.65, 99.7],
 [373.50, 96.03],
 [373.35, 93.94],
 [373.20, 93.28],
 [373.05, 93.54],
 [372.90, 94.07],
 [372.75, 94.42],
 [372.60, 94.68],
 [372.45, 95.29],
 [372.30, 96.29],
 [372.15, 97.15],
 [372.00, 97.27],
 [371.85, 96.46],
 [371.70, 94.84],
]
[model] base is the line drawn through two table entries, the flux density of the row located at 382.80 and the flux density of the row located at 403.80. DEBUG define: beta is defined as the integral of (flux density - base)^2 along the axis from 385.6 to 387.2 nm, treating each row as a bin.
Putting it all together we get 269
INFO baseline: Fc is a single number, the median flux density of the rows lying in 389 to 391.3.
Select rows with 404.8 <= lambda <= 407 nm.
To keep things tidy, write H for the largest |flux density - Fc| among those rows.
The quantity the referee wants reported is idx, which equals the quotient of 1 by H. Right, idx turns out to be 0.10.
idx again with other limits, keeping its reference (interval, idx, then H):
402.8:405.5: 0.10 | 10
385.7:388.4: 0.57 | 2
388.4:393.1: 0.32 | 3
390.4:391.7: 0.32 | 3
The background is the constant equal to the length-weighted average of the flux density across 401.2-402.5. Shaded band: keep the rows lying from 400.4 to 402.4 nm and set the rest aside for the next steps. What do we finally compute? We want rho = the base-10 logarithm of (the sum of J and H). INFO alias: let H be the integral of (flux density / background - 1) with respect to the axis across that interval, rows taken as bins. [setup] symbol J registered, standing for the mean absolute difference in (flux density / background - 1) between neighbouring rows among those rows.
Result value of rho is -1.5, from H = 0.0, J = 0.0044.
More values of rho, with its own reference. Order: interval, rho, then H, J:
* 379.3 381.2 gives -0.3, 0.5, 0.0121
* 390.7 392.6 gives -0.8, 0.1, 0.0070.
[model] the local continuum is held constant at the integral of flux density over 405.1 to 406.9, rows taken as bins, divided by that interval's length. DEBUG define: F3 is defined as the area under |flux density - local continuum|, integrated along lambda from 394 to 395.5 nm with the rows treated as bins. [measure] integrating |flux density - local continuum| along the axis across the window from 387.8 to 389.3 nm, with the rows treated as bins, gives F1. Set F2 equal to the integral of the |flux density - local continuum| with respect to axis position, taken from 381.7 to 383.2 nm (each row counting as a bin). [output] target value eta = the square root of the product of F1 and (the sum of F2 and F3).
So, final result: 17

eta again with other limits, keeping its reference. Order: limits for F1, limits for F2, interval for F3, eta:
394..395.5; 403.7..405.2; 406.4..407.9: 10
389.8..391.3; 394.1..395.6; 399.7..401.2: 12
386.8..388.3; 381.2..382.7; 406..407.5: 19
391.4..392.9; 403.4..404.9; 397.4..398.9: 8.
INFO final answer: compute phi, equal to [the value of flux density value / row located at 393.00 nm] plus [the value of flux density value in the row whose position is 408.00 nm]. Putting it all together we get 163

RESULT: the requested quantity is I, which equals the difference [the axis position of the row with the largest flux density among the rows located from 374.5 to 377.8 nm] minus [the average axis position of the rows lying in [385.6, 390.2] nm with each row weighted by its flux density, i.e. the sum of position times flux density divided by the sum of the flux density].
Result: -13.35 nm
